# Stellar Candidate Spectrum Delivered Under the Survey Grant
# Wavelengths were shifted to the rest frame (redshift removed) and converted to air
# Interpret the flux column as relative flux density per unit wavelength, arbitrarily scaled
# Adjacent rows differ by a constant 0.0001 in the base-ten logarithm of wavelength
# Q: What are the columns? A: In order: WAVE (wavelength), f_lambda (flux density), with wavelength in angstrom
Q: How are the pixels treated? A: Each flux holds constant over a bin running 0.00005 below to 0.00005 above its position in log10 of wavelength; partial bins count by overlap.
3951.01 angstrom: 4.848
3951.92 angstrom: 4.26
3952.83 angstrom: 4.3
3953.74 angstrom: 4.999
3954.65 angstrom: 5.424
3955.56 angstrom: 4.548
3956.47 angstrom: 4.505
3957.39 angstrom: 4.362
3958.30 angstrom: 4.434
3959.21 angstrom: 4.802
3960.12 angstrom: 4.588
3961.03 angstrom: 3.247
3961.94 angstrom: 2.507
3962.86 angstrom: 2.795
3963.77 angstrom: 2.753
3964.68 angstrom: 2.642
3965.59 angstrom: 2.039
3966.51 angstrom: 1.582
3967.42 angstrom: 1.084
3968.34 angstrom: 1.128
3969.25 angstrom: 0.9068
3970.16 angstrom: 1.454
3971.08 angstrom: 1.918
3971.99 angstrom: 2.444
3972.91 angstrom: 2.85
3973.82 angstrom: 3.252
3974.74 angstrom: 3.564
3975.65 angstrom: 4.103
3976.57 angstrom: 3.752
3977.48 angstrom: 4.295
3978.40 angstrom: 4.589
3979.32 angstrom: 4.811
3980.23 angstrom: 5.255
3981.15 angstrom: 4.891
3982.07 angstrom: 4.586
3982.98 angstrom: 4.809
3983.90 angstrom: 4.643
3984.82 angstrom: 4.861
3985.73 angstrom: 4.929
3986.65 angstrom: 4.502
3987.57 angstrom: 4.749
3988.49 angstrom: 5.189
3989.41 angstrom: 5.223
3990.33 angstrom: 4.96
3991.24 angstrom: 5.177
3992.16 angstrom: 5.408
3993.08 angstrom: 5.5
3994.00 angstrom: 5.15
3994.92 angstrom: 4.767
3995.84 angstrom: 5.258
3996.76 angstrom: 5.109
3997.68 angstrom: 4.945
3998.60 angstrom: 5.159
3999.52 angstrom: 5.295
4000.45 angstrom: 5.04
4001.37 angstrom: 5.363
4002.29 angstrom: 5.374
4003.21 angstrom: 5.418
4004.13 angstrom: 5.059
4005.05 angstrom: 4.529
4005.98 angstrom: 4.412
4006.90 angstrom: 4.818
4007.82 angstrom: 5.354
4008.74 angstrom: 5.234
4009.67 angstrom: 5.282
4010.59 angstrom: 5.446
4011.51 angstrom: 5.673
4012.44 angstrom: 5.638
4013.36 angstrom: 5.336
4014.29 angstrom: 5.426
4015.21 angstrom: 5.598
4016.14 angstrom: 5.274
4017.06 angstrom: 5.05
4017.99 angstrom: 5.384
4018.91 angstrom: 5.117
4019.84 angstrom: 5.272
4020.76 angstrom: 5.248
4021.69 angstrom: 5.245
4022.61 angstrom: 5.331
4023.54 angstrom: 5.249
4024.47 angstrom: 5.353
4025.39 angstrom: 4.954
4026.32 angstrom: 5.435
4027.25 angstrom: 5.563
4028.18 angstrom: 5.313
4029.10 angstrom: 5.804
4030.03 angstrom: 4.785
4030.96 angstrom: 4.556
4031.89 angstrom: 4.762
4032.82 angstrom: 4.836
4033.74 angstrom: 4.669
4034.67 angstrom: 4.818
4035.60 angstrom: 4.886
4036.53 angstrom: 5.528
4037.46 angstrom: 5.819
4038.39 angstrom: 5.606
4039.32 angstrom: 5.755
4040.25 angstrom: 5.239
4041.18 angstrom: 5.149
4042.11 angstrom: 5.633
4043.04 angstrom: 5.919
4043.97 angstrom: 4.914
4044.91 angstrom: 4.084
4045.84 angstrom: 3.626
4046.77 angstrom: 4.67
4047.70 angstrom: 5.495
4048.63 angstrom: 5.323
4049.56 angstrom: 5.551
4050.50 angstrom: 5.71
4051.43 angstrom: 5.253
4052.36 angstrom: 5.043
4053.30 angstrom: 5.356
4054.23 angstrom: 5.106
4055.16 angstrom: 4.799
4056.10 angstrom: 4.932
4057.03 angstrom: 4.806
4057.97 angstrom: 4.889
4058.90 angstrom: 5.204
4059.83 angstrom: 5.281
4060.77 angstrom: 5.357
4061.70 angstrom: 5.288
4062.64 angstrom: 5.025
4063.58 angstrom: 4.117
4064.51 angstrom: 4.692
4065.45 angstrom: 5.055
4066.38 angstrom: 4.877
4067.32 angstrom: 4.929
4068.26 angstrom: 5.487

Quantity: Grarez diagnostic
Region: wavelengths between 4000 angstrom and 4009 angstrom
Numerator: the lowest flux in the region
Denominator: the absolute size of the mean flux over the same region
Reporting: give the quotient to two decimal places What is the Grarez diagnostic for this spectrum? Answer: 0.87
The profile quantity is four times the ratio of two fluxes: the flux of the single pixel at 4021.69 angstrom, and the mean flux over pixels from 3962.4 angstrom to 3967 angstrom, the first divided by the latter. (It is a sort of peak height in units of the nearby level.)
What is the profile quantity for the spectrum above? 8.9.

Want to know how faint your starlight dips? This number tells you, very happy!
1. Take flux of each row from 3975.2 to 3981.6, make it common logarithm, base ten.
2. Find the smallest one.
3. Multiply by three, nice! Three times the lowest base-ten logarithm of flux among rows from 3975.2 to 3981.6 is 1.72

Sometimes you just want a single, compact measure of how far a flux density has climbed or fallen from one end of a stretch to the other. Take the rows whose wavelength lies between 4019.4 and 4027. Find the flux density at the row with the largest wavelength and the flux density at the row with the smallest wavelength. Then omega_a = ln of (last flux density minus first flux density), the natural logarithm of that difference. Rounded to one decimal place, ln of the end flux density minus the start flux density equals -1.8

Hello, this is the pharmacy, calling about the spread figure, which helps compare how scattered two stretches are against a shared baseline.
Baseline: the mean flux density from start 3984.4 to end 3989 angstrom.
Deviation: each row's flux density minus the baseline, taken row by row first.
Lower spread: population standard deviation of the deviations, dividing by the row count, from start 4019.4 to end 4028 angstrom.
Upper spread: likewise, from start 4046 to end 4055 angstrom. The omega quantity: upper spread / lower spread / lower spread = 12.0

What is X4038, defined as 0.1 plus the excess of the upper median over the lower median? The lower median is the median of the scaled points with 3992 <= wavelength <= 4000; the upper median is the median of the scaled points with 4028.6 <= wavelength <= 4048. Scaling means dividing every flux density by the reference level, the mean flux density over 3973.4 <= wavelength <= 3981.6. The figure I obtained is 0.04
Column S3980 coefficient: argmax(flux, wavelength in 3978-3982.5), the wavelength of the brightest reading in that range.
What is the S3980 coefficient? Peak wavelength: 3980.23 angstrom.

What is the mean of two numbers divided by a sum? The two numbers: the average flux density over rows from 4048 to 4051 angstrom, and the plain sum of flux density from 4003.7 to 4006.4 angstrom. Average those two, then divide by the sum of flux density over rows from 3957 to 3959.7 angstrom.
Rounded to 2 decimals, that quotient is 0.72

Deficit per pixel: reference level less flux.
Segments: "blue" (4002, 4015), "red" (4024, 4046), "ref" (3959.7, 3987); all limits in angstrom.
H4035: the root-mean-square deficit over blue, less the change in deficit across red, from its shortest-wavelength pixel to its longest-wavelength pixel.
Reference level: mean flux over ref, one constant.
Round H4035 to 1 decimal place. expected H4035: 0.2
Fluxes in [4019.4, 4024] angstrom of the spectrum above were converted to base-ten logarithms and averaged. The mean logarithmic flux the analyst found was 0.72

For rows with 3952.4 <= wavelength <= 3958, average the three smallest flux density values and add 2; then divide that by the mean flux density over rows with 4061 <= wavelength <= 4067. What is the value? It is 1.3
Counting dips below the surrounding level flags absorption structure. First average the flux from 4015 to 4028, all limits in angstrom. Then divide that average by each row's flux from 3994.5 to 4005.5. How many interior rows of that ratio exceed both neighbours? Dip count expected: 2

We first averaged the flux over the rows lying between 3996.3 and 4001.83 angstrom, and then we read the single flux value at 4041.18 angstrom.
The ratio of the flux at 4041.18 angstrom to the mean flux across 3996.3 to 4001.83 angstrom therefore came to 1.00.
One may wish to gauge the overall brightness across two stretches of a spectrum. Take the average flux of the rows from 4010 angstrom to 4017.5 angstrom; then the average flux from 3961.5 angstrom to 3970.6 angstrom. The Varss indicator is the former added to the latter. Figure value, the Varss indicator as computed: 7.3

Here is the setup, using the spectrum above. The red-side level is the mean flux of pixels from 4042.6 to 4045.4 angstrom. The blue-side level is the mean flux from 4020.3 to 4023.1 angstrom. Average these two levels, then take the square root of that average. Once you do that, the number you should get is 2.26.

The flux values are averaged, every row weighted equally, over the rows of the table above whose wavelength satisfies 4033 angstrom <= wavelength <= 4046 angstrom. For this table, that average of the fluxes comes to 5.1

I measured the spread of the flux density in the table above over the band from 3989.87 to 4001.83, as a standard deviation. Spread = 0.20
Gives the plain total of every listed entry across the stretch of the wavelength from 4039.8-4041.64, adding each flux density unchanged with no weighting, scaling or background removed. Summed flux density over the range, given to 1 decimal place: 10.4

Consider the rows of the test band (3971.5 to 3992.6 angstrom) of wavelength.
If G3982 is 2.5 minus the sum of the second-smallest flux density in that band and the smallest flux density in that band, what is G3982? -3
